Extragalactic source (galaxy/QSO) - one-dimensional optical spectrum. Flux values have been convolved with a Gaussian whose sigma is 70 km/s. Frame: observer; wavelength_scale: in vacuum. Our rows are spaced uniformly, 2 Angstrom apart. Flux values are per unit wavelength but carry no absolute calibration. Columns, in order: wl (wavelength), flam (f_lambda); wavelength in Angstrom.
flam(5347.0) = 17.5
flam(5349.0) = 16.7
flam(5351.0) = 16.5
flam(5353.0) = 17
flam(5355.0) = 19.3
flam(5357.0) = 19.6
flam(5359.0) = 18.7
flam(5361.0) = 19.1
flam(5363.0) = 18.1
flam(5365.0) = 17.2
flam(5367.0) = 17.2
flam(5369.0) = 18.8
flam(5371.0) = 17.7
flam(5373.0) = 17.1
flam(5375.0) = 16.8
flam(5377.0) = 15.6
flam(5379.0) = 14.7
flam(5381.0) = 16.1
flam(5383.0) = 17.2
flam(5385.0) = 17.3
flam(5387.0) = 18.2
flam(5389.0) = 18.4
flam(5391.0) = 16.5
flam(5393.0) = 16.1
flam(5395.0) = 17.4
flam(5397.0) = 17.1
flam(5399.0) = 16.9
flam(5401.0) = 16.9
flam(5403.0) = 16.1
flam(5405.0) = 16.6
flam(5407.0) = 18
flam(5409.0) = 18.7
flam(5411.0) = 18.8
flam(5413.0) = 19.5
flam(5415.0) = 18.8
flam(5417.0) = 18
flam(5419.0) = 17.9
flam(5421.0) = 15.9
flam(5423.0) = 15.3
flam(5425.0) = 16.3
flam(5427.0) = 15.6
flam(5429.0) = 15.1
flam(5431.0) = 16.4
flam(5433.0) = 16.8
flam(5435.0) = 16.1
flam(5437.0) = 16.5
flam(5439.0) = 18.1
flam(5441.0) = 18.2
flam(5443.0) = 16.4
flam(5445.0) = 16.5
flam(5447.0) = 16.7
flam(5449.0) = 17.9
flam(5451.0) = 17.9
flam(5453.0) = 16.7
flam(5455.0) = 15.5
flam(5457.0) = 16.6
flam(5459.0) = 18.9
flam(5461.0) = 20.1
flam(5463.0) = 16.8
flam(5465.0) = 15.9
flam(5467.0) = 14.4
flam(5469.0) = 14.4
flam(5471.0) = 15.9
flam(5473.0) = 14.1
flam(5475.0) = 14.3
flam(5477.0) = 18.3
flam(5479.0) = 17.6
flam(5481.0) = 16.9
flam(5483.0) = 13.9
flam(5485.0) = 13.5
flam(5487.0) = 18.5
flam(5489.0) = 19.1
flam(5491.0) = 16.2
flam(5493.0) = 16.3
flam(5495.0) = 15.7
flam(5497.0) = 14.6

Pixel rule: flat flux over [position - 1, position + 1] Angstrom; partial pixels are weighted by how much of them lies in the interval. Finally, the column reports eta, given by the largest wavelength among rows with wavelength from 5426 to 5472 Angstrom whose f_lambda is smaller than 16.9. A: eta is 5471.0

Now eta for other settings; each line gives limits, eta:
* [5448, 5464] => 5463.0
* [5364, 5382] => 5381.0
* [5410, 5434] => 5433.0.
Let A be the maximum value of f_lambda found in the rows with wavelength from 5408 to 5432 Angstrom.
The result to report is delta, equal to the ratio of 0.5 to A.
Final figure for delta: 0.0256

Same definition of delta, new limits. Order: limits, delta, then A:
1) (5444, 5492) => 0.0249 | 20.1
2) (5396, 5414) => 0.0256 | 19.5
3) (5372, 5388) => 0.0275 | 18.2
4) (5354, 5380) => 0.0255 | 19.6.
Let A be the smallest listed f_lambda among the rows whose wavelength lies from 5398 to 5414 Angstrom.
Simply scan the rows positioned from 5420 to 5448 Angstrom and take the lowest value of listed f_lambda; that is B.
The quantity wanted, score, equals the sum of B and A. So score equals 31.2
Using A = 16.1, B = 15.1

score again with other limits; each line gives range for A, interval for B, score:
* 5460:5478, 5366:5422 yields 28.8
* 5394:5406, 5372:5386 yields 30.8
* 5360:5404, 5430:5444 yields 30.8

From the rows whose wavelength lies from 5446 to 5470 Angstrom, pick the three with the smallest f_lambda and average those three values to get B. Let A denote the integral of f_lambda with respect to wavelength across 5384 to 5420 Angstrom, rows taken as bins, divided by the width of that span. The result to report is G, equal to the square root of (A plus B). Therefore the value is 5.691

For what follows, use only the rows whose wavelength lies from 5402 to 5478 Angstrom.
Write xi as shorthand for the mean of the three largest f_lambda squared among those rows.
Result 380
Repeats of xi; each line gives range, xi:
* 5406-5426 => 362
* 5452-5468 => 348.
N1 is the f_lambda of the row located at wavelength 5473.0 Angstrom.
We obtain 14.1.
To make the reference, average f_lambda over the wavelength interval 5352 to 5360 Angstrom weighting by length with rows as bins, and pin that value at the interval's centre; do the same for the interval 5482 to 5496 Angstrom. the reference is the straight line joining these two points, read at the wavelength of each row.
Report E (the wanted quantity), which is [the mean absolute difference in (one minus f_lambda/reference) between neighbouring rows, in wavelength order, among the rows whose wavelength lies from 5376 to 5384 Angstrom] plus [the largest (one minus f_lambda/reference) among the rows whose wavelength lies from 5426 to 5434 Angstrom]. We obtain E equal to 0.190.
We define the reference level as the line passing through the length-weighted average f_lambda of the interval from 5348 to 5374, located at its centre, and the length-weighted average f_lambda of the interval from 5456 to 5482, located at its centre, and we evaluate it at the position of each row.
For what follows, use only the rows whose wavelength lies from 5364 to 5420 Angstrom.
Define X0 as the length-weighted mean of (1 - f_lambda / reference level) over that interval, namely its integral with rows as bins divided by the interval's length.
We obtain 0.009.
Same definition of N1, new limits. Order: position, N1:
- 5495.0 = 15.7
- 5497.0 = 14.6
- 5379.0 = 14.7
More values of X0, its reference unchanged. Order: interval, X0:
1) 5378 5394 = 0.044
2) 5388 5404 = 0.030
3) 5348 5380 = 0.021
